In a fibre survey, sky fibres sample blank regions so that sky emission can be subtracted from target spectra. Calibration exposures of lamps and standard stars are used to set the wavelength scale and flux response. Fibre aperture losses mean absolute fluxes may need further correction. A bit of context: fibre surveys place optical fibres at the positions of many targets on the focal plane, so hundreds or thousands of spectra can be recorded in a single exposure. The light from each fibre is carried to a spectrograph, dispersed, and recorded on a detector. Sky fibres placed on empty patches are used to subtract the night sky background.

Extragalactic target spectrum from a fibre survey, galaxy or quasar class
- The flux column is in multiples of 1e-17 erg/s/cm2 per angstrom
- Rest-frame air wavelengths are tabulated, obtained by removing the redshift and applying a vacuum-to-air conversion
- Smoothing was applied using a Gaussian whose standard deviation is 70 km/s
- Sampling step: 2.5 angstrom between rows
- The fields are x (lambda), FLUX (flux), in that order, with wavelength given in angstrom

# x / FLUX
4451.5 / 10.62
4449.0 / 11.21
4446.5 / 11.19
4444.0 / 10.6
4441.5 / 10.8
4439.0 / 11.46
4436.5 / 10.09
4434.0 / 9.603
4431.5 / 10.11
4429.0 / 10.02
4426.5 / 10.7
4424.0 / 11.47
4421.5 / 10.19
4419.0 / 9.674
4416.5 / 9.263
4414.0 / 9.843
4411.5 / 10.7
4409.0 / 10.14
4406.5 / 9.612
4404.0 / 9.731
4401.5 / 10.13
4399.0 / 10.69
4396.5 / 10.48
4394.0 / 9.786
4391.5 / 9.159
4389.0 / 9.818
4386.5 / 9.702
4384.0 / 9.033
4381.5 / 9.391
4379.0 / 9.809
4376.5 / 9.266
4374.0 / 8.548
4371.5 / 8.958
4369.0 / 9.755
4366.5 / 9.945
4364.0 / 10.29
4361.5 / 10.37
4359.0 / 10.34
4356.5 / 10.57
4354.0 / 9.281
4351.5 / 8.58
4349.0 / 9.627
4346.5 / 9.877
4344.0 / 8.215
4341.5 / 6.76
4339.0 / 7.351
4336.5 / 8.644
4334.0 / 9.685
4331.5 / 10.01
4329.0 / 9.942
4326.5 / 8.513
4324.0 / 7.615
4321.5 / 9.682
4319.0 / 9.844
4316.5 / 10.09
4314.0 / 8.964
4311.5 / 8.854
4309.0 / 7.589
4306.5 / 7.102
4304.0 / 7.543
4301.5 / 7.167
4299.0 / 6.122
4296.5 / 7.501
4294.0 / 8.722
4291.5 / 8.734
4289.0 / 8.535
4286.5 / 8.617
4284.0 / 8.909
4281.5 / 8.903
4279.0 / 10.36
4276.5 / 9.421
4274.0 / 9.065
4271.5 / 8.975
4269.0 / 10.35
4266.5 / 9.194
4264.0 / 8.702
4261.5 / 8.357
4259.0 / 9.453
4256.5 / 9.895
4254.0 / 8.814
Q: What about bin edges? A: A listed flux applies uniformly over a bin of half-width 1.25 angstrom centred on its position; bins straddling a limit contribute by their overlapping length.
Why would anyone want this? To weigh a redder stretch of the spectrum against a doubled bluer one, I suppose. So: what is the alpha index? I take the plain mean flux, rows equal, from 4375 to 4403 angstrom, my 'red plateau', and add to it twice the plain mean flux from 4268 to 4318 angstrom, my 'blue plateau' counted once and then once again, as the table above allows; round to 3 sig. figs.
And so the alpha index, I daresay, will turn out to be 26.9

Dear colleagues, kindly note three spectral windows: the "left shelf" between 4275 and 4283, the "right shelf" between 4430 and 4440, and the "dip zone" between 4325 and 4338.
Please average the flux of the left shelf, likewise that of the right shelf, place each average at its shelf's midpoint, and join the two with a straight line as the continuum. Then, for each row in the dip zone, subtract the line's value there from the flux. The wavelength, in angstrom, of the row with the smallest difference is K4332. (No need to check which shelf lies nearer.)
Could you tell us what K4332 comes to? 4326.5 angstrom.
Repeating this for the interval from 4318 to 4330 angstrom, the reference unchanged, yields 4324.0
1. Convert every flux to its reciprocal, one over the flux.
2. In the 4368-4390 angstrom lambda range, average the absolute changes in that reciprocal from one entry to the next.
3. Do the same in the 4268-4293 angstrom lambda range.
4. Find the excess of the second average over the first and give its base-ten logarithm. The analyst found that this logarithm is -4.8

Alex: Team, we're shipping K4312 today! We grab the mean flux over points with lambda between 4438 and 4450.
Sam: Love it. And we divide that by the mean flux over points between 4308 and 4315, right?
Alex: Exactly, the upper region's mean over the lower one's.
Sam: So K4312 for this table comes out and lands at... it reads 1.30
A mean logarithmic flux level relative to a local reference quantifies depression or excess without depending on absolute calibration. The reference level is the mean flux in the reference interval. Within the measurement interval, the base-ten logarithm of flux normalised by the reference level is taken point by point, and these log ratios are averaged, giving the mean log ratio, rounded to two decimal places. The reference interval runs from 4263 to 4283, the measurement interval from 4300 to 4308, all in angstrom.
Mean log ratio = -0.11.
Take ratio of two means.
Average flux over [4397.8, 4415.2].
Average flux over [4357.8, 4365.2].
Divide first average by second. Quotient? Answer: 0.98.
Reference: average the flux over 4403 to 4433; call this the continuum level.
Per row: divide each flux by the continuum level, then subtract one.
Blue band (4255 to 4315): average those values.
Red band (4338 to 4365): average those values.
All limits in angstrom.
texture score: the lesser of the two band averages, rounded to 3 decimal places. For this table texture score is -0.148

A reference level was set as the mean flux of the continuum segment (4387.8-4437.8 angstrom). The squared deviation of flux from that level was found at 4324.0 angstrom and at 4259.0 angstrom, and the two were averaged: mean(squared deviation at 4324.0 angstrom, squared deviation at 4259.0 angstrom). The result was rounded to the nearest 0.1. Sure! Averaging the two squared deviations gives 3.2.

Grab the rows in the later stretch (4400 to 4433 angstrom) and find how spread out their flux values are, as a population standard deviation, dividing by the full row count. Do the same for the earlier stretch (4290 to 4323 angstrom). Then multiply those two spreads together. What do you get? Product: 0.64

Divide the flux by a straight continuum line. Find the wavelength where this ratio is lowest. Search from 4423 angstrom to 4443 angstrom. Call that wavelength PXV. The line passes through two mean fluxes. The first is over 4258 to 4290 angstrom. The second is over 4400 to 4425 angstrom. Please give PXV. 4434.0 angstrom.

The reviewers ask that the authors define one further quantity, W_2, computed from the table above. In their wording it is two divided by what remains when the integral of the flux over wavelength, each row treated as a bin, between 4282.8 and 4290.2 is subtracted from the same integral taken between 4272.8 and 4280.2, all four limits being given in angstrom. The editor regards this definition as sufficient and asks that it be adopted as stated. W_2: 0.3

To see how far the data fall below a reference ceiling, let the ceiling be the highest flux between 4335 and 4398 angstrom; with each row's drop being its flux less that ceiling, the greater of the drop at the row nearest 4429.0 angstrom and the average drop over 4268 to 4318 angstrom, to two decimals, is -0.55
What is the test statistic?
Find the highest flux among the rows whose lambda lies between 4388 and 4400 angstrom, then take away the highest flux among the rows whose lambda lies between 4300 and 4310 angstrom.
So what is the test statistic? 3.1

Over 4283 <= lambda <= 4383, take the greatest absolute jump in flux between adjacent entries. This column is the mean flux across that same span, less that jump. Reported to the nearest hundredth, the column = 6.82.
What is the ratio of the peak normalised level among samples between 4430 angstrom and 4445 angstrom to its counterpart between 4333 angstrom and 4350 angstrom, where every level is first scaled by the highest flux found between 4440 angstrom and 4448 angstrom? 1.16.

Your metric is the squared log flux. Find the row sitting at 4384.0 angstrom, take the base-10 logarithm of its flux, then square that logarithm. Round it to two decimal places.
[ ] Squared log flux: 0.91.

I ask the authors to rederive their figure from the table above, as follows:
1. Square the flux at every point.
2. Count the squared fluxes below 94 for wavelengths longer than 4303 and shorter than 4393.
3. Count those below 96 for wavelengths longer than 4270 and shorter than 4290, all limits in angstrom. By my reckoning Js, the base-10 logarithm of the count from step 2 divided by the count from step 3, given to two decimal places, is 0.50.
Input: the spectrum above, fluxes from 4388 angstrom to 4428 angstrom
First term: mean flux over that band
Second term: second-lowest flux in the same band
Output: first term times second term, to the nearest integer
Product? 93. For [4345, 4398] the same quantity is 83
